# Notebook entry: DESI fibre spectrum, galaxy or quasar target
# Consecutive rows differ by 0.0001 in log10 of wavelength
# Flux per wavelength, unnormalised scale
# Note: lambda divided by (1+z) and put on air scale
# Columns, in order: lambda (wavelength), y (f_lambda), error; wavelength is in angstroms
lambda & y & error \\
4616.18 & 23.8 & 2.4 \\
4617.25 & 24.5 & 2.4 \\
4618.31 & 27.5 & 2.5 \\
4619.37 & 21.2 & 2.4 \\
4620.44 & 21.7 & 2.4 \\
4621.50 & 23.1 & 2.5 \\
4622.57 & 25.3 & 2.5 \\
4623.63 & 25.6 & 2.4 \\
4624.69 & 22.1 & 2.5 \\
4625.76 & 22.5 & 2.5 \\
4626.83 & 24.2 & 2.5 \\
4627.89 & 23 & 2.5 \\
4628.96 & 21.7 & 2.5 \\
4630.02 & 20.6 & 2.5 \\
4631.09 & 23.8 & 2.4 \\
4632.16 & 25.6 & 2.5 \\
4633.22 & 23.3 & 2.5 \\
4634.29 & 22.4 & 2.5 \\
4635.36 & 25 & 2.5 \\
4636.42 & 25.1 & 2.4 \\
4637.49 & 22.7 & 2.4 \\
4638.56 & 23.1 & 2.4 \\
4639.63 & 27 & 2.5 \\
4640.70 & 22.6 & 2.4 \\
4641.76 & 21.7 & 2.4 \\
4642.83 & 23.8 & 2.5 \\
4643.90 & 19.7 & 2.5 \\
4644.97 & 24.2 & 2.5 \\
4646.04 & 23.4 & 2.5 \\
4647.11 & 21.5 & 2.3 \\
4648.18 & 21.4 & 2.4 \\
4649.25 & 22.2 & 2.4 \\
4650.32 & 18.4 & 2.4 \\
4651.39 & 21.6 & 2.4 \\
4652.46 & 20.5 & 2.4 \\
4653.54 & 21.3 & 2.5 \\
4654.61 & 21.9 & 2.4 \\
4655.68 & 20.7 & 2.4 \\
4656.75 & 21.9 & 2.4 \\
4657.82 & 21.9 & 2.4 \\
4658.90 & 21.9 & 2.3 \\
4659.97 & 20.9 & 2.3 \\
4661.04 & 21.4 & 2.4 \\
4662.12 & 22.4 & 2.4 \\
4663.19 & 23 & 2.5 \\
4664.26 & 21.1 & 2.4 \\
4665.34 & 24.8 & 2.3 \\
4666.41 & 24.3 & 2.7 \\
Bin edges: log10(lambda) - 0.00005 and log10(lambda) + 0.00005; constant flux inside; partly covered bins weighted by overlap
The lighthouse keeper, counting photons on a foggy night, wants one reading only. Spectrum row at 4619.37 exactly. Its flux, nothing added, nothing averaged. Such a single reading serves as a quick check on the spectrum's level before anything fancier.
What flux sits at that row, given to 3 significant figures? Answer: 21.2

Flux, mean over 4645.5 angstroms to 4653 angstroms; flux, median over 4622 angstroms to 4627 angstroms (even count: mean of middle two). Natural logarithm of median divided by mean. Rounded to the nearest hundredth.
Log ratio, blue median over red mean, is 0.13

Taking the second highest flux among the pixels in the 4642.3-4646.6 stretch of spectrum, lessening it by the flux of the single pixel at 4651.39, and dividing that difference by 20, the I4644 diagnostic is 0.11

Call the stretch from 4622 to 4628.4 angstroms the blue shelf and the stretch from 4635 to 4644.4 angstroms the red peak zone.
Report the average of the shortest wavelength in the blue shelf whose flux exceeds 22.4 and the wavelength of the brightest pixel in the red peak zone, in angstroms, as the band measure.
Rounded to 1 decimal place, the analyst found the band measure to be 4631.1 angstroms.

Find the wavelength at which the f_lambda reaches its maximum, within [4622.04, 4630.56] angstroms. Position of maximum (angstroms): 4623.63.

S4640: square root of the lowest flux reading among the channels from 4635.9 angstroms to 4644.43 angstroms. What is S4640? 4.44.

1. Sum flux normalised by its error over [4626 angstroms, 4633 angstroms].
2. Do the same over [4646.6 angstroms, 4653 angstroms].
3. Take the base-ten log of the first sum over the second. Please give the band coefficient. 0.026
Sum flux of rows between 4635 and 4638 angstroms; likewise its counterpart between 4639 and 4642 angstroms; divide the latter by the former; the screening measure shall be 0.979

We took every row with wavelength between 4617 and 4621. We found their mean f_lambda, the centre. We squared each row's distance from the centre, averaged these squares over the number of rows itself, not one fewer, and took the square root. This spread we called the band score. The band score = 2.5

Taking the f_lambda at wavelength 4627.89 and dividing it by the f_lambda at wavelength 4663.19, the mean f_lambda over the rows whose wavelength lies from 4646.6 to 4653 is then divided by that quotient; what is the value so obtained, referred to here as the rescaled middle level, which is 20.9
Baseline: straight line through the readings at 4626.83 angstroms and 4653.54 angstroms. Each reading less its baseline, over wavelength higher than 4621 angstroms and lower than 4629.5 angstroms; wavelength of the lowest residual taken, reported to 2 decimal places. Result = 4624.69 angstroms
